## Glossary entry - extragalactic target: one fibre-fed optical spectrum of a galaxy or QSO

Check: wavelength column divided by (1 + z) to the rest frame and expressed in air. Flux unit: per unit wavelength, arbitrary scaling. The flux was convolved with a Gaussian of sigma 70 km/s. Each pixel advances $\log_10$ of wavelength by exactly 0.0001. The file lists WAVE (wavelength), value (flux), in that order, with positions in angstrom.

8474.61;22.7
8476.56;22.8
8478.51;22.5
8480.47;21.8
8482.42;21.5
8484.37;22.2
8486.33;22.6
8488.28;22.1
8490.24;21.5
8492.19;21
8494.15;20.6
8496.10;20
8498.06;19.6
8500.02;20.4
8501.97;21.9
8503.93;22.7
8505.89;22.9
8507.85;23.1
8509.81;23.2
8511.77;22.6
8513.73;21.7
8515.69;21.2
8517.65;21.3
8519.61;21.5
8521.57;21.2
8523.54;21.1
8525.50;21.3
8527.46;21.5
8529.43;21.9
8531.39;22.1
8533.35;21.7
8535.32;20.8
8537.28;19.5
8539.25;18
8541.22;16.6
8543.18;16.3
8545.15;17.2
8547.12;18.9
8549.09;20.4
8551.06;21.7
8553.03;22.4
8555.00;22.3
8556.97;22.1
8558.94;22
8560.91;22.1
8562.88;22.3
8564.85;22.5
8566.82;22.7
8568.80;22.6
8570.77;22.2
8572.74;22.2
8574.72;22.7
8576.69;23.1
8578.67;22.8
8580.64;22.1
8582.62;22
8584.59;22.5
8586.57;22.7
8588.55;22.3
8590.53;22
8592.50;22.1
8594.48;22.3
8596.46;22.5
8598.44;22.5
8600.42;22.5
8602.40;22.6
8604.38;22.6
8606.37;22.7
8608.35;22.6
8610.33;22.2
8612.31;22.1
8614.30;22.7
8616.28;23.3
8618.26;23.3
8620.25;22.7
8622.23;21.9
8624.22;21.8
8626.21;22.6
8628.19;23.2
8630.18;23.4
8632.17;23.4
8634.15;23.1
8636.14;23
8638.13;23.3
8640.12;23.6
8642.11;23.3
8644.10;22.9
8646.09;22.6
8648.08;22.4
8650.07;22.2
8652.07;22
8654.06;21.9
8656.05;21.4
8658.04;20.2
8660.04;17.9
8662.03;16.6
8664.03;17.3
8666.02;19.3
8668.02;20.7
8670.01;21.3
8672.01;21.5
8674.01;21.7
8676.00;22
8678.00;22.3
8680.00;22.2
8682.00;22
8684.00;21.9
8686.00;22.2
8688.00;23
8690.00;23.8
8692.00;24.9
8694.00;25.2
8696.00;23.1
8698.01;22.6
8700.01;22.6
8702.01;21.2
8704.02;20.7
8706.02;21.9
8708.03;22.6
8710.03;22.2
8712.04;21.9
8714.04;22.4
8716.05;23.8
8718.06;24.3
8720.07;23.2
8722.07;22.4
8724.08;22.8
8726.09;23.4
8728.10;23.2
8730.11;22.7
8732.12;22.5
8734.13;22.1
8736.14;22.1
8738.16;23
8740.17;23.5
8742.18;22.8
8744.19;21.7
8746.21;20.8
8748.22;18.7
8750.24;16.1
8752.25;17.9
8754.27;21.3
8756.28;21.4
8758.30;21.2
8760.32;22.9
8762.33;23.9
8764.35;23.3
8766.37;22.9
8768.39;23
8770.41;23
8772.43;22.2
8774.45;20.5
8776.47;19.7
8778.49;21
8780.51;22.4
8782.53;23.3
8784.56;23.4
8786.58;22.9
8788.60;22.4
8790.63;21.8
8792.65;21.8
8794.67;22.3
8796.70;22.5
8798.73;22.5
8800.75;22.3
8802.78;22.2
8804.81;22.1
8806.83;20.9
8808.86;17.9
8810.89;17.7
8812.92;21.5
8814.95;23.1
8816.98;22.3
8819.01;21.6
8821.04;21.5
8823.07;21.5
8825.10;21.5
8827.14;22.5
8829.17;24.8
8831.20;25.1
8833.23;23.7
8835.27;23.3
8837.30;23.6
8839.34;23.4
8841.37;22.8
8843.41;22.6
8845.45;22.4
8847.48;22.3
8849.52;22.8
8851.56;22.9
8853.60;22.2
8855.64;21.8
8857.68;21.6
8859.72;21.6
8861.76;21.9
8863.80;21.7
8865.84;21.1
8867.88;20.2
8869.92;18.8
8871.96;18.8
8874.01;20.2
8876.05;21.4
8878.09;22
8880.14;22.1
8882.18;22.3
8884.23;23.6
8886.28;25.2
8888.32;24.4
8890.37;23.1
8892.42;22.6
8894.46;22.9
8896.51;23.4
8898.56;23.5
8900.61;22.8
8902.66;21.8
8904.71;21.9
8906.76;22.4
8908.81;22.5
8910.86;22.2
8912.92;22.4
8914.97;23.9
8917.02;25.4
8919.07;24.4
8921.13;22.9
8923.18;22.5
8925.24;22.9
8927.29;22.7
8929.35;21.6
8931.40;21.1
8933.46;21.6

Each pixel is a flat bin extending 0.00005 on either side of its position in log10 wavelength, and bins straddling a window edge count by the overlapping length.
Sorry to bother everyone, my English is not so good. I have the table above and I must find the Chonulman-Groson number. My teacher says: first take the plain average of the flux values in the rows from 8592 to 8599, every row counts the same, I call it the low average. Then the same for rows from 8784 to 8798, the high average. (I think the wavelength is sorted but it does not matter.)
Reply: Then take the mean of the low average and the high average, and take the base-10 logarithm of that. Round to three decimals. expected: 1.350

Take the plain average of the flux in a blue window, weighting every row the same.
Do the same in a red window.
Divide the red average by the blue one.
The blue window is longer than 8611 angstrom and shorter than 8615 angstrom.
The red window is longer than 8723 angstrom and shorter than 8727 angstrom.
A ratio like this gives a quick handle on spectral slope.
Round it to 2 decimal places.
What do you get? 1.03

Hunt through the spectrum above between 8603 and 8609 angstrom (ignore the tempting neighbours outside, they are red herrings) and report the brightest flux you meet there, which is 22.7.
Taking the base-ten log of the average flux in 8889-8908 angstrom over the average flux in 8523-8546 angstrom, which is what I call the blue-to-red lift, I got 0.059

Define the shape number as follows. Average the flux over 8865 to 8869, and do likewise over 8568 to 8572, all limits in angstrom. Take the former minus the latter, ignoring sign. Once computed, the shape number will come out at 1.8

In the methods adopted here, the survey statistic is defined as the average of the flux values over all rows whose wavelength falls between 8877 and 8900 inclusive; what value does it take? 23.2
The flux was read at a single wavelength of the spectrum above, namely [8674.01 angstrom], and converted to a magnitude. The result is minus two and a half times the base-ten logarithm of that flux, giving -3.34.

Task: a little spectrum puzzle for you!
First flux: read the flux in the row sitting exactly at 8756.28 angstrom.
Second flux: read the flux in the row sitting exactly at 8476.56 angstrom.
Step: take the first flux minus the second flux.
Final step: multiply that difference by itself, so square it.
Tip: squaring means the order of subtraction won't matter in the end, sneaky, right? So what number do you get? 2.0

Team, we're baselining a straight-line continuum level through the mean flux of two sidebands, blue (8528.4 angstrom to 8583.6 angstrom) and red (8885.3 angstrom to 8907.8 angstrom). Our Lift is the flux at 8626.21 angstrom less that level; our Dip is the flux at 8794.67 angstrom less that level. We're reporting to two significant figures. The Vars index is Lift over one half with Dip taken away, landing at 1.4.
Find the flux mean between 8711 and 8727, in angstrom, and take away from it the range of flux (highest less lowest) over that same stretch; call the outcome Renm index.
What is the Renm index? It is 20.6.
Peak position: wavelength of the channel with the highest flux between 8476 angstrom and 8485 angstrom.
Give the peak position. 8476.56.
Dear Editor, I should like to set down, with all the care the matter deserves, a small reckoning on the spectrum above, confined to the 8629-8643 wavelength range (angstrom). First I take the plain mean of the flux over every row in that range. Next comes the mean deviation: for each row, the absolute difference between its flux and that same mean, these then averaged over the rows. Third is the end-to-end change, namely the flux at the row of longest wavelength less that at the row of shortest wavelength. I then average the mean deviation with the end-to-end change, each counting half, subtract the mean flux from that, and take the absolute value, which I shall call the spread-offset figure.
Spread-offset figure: 23.3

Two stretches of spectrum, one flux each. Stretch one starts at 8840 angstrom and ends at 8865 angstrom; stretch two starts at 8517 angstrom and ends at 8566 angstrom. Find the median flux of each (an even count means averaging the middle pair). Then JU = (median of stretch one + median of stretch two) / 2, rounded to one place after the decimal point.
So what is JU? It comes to 21.9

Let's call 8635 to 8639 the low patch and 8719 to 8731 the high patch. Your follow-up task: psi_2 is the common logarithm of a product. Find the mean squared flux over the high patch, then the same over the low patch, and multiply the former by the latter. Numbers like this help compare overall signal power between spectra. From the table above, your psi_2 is 5.45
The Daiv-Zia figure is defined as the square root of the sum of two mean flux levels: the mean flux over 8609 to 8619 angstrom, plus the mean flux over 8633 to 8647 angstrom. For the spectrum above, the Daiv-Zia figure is 6.77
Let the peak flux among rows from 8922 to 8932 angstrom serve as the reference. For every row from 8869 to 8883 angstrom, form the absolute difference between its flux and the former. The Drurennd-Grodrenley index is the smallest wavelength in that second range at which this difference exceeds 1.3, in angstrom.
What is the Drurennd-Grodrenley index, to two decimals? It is 8869.92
